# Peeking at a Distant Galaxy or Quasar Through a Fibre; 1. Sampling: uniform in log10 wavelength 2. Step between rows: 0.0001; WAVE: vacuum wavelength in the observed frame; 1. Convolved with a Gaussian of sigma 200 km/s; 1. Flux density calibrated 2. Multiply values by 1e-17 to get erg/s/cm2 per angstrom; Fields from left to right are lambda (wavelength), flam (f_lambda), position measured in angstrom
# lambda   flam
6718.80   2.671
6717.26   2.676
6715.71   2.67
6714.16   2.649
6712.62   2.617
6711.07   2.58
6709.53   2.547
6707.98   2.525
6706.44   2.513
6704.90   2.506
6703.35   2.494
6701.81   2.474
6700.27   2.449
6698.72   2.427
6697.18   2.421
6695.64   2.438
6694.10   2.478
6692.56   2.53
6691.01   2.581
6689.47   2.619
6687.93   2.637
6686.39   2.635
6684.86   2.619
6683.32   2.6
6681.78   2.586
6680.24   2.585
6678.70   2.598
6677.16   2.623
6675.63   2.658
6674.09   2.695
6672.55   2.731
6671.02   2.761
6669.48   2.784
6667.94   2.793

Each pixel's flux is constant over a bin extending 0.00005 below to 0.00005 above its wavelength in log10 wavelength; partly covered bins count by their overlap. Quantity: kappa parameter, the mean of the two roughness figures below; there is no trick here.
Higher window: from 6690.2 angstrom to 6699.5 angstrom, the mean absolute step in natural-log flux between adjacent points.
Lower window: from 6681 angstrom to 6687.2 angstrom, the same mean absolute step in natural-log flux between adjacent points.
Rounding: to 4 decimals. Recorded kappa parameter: 0.0098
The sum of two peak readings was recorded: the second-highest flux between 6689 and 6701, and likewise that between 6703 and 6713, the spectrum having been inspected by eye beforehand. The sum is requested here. 5.161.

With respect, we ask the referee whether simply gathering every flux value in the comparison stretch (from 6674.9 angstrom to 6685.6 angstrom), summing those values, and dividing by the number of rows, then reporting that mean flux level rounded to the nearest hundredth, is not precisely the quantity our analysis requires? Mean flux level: 2.61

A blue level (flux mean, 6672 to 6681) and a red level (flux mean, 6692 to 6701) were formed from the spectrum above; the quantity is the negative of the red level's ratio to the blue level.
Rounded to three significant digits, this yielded -0.928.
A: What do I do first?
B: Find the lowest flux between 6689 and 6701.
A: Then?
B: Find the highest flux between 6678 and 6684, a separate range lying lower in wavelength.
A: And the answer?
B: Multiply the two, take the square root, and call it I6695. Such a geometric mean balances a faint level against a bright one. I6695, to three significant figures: 2.51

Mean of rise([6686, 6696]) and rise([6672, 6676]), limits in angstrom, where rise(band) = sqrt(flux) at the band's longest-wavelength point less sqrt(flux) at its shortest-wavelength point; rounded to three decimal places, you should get -0.042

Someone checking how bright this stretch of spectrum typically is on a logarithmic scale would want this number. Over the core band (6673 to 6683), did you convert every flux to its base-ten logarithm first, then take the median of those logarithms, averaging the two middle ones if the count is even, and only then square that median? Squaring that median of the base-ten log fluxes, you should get 0.1737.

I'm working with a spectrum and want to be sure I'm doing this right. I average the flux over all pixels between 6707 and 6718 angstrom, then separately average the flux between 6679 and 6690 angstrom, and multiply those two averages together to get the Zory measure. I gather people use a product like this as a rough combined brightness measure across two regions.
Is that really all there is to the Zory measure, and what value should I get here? 6.8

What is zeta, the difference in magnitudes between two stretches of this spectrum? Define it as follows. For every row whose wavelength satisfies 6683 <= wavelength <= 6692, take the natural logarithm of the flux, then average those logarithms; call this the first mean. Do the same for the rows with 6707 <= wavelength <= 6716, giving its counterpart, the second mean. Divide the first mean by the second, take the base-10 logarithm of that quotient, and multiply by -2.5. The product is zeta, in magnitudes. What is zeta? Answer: -0.01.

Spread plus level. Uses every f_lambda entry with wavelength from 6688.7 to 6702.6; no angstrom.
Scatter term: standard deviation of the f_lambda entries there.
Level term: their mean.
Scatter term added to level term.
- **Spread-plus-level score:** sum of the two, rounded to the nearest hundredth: 2.56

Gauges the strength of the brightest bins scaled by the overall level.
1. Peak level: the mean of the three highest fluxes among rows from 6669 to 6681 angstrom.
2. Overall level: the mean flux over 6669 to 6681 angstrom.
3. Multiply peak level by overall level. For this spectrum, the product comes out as 7.4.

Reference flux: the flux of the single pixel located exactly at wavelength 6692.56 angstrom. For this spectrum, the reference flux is 2.53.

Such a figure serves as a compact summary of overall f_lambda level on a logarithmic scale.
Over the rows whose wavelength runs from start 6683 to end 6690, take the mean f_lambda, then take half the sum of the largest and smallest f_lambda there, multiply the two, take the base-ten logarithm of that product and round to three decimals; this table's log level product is 0.837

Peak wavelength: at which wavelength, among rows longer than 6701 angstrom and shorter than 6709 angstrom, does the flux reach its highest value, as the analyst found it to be 6707.98 angstrom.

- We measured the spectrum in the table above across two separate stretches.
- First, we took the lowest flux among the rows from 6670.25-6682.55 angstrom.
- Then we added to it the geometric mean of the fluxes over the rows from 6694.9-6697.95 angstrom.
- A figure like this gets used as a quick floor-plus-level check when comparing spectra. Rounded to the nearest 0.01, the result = 5.01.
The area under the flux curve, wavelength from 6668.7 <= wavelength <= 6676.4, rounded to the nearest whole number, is 21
